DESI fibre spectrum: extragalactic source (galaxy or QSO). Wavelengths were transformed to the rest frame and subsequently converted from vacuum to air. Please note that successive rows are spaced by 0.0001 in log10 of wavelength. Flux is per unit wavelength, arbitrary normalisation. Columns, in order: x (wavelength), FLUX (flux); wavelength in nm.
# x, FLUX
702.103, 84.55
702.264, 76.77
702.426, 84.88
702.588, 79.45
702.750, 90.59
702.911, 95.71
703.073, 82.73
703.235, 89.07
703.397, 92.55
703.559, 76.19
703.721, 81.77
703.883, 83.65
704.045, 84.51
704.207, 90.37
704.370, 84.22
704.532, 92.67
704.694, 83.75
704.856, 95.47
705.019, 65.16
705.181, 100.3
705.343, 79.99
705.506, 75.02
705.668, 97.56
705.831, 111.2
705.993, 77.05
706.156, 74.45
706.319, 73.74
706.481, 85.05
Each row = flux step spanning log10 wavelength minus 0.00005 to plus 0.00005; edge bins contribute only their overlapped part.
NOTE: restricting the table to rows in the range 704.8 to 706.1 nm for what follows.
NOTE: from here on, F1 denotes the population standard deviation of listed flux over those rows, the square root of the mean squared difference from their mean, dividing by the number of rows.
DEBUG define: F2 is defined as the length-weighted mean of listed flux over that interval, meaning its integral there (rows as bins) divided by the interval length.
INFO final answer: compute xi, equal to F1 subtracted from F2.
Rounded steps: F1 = 14.6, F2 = 87.3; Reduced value 72.7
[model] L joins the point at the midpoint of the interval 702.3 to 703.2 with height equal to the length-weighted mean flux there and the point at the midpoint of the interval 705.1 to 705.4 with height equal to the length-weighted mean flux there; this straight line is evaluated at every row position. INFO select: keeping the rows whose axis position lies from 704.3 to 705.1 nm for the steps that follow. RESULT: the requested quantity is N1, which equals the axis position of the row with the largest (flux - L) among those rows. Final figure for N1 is 704.856 nm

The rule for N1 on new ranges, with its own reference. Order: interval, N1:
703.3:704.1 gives 703.397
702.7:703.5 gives 702.911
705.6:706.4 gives 705.831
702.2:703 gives 702.911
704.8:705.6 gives 705.181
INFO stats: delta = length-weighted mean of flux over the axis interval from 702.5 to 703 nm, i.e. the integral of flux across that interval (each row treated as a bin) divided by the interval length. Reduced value 88.5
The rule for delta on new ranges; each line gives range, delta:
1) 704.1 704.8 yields 87.9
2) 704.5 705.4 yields 86.1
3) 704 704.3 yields 87.5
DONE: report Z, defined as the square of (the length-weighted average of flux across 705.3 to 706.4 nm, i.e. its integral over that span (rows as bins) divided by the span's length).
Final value 7098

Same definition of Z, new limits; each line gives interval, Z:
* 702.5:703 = 7830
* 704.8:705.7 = 7165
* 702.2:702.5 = 6542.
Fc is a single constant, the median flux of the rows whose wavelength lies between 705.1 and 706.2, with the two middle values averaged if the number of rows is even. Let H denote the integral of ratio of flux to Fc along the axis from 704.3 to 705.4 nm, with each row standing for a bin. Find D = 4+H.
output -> 5.185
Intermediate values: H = 1.18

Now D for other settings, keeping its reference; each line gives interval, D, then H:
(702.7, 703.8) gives 5.195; 1.19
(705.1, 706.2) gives 5.216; 1.22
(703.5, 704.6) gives 5.166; 1.17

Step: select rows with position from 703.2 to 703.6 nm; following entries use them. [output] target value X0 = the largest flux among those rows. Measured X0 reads 92.55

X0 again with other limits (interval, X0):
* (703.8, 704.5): 90.37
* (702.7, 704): 95.71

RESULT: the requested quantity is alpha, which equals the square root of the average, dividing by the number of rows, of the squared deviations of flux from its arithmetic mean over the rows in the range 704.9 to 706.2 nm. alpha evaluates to 14.9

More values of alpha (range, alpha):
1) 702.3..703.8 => 6.1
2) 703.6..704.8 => 3.7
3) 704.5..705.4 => 11.6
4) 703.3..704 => 5.9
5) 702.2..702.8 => 5.3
